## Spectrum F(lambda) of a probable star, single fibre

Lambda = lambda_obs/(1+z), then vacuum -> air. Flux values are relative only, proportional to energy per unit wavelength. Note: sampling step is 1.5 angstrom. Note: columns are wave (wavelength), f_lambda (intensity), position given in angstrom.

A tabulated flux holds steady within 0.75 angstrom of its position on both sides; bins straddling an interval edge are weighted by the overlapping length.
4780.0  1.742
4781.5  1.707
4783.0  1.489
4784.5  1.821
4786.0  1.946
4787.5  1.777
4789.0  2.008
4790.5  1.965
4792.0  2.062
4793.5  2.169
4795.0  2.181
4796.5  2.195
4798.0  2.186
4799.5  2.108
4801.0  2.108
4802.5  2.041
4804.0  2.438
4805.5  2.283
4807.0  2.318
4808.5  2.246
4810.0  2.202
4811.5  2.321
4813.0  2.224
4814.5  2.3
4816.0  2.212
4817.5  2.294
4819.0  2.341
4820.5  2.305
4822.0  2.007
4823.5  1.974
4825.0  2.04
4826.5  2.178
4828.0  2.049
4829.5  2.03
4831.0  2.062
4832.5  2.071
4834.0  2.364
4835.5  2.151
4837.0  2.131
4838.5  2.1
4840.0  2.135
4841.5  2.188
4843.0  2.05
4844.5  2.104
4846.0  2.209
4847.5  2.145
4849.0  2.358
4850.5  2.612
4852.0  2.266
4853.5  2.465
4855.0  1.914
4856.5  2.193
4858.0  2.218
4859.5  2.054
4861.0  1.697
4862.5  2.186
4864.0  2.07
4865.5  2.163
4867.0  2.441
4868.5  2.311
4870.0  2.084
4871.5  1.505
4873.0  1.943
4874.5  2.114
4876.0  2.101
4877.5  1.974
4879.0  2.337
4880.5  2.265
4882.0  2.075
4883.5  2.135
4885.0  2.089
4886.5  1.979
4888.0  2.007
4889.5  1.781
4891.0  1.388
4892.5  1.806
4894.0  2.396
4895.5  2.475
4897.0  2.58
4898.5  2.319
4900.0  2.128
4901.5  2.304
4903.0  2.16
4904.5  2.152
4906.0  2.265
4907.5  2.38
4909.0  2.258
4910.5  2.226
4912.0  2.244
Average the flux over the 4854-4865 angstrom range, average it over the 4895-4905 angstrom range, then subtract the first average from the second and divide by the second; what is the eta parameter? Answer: 0.11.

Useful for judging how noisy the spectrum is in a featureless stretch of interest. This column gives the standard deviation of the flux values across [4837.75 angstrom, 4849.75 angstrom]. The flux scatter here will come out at 0.09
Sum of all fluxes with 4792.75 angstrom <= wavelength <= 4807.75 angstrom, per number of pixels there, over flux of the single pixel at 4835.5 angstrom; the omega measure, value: 1.02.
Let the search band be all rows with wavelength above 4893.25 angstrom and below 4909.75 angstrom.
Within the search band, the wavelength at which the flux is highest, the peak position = 4897.0 angstrom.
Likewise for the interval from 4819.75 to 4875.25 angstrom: 4850.5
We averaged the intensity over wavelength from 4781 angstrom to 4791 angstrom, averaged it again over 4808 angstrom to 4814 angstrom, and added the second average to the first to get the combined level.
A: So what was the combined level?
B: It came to 4.1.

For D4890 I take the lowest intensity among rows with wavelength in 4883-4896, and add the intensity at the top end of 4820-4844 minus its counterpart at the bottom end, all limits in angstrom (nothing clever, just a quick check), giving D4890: 1.1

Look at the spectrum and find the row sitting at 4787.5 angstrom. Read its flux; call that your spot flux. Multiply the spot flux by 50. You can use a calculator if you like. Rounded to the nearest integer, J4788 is 89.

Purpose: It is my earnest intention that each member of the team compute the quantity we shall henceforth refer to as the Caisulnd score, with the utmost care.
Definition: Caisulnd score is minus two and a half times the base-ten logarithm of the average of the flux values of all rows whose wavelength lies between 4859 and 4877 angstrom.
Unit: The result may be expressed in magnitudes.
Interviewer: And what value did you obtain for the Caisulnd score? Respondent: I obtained -0.782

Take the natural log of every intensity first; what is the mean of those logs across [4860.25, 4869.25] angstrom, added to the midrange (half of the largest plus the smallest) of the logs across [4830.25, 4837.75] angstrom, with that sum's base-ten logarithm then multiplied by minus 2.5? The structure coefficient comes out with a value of -0.475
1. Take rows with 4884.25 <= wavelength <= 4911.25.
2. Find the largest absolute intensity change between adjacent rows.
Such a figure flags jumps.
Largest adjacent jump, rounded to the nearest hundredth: 0.59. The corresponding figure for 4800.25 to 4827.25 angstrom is 0.40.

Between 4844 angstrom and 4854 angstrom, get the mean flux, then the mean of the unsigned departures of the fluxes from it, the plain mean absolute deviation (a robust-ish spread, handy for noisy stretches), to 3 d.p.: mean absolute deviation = 0.146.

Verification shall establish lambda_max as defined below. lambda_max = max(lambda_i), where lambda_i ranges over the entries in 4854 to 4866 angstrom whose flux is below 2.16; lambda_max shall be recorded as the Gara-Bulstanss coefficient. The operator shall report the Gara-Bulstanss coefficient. 4864.0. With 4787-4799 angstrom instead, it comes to 4792.0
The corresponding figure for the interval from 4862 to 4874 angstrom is 4873.0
